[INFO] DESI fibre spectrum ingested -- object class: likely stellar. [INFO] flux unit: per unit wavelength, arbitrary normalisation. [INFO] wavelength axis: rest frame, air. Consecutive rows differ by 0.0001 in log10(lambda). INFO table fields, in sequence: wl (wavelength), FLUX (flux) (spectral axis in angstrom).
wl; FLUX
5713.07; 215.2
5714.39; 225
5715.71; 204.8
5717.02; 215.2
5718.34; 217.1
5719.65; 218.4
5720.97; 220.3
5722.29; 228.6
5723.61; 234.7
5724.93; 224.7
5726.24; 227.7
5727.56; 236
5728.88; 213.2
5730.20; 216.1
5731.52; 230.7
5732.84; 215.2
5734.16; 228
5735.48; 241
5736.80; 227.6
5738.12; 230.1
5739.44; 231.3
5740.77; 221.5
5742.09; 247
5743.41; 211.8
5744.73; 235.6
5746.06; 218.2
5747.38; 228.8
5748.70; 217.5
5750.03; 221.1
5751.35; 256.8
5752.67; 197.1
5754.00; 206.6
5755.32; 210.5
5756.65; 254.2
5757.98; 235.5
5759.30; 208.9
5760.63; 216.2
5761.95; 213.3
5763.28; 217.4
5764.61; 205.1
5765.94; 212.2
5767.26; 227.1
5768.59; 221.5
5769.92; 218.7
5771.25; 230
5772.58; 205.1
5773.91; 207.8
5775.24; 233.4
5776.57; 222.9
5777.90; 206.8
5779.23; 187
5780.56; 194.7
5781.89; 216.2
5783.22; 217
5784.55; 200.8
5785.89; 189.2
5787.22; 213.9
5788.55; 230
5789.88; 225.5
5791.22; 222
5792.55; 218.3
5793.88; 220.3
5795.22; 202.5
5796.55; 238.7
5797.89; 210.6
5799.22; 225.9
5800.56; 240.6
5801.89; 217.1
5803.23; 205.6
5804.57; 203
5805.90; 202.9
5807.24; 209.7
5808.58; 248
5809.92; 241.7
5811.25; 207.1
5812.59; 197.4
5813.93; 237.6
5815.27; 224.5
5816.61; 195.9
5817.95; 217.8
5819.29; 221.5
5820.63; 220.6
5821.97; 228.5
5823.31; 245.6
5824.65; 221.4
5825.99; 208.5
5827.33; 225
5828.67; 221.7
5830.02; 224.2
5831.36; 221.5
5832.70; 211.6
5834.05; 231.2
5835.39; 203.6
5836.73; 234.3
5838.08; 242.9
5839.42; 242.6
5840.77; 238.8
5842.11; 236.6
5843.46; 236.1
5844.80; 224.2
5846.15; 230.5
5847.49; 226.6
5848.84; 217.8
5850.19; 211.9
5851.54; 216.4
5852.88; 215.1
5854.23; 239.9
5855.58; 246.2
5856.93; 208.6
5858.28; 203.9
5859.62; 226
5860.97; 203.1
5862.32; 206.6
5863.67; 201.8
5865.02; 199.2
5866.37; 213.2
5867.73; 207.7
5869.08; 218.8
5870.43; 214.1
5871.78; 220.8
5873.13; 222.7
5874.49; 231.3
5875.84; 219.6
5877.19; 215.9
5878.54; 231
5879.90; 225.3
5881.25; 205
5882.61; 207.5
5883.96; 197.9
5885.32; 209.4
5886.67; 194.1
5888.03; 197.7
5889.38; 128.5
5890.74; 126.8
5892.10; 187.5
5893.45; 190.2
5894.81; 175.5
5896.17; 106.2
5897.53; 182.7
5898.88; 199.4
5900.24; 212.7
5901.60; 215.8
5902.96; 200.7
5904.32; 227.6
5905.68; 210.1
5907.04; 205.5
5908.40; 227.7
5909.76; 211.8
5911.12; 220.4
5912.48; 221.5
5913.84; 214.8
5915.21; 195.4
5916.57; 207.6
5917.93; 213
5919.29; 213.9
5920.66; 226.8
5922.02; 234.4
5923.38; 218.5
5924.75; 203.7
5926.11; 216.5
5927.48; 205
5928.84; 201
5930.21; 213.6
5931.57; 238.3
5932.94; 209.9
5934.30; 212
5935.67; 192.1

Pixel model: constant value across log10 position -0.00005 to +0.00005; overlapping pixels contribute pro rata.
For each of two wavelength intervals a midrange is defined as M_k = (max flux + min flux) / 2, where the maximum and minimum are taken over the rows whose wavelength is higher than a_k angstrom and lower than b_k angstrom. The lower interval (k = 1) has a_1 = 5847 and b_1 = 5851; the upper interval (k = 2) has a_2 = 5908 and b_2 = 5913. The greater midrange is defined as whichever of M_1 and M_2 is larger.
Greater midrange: 220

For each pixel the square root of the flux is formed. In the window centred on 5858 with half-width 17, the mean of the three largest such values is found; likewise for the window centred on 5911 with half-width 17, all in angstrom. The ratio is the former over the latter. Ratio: 1.02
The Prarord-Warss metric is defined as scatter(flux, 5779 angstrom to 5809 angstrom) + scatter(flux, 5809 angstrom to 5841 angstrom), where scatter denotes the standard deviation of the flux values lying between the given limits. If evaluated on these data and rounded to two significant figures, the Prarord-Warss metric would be 30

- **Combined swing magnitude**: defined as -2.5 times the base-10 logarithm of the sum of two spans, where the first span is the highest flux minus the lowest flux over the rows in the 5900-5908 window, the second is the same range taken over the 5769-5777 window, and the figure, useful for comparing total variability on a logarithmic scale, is -4.35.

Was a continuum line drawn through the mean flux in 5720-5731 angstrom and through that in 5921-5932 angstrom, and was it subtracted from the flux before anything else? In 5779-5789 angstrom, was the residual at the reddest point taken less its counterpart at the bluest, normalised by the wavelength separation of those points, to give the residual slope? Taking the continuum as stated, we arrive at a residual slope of 4.7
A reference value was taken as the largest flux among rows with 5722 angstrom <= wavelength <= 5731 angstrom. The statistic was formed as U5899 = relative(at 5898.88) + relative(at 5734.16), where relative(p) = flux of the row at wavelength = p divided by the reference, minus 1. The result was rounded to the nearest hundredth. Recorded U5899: -0.19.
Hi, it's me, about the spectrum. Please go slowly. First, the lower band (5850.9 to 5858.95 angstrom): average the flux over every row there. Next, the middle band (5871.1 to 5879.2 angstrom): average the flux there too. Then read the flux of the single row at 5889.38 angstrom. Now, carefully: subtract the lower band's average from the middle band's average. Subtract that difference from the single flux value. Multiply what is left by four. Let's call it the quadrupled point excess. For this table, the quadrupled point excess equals 507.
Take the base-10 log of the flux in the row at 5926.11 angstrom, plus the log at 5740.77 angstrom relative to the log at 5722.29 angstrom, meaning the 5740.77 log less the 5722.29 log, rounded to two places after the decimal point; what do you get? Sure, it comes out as 2.32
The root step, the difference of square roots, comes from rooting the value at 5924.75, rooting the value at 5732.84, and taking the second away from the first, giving -0.4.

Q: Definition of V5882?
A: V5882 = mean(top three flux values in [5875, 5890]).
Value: 225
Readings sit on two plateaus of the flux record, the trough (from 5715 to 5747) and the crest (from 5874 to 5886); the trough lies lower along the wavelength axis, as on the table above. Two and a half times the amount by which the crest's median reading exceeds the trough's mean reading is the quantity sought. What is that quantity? -22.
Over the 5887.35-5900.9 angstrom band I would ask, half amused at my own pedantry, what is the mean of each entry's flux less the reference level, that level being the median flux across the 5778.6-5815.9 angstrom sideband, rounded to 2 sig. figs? -46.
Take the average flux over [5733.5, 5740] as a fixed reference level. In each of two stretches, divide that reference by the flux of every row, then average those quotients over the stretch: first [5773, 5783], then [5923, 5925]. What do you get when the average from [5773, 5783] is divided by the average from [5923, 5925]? 1.01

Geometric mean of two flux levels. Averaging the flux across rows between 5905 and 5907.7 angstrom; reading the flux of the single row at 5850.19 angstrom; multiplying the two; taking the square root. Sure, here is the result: 210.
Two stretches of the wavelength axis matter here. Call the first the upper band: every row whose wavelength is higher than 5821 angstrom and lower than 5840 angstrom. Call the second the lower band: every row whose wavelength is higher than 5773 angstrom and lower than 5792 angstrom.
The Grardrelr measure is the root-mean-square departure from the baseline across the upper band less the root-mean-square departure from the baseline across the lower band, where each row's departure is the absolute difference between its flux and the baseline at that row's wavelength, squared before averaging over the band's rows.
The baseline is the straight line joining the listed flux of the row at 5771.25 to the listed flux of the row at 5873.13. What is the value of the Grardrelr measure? -10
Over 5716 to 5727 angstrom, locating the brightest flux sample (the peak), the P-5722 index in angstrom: 5723.61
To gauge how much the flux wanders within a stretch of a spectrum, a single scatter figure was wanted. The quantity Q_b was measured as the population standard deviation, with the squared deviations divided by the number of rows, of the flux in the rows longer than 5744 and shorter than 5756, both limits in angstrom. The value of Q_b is 16.5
